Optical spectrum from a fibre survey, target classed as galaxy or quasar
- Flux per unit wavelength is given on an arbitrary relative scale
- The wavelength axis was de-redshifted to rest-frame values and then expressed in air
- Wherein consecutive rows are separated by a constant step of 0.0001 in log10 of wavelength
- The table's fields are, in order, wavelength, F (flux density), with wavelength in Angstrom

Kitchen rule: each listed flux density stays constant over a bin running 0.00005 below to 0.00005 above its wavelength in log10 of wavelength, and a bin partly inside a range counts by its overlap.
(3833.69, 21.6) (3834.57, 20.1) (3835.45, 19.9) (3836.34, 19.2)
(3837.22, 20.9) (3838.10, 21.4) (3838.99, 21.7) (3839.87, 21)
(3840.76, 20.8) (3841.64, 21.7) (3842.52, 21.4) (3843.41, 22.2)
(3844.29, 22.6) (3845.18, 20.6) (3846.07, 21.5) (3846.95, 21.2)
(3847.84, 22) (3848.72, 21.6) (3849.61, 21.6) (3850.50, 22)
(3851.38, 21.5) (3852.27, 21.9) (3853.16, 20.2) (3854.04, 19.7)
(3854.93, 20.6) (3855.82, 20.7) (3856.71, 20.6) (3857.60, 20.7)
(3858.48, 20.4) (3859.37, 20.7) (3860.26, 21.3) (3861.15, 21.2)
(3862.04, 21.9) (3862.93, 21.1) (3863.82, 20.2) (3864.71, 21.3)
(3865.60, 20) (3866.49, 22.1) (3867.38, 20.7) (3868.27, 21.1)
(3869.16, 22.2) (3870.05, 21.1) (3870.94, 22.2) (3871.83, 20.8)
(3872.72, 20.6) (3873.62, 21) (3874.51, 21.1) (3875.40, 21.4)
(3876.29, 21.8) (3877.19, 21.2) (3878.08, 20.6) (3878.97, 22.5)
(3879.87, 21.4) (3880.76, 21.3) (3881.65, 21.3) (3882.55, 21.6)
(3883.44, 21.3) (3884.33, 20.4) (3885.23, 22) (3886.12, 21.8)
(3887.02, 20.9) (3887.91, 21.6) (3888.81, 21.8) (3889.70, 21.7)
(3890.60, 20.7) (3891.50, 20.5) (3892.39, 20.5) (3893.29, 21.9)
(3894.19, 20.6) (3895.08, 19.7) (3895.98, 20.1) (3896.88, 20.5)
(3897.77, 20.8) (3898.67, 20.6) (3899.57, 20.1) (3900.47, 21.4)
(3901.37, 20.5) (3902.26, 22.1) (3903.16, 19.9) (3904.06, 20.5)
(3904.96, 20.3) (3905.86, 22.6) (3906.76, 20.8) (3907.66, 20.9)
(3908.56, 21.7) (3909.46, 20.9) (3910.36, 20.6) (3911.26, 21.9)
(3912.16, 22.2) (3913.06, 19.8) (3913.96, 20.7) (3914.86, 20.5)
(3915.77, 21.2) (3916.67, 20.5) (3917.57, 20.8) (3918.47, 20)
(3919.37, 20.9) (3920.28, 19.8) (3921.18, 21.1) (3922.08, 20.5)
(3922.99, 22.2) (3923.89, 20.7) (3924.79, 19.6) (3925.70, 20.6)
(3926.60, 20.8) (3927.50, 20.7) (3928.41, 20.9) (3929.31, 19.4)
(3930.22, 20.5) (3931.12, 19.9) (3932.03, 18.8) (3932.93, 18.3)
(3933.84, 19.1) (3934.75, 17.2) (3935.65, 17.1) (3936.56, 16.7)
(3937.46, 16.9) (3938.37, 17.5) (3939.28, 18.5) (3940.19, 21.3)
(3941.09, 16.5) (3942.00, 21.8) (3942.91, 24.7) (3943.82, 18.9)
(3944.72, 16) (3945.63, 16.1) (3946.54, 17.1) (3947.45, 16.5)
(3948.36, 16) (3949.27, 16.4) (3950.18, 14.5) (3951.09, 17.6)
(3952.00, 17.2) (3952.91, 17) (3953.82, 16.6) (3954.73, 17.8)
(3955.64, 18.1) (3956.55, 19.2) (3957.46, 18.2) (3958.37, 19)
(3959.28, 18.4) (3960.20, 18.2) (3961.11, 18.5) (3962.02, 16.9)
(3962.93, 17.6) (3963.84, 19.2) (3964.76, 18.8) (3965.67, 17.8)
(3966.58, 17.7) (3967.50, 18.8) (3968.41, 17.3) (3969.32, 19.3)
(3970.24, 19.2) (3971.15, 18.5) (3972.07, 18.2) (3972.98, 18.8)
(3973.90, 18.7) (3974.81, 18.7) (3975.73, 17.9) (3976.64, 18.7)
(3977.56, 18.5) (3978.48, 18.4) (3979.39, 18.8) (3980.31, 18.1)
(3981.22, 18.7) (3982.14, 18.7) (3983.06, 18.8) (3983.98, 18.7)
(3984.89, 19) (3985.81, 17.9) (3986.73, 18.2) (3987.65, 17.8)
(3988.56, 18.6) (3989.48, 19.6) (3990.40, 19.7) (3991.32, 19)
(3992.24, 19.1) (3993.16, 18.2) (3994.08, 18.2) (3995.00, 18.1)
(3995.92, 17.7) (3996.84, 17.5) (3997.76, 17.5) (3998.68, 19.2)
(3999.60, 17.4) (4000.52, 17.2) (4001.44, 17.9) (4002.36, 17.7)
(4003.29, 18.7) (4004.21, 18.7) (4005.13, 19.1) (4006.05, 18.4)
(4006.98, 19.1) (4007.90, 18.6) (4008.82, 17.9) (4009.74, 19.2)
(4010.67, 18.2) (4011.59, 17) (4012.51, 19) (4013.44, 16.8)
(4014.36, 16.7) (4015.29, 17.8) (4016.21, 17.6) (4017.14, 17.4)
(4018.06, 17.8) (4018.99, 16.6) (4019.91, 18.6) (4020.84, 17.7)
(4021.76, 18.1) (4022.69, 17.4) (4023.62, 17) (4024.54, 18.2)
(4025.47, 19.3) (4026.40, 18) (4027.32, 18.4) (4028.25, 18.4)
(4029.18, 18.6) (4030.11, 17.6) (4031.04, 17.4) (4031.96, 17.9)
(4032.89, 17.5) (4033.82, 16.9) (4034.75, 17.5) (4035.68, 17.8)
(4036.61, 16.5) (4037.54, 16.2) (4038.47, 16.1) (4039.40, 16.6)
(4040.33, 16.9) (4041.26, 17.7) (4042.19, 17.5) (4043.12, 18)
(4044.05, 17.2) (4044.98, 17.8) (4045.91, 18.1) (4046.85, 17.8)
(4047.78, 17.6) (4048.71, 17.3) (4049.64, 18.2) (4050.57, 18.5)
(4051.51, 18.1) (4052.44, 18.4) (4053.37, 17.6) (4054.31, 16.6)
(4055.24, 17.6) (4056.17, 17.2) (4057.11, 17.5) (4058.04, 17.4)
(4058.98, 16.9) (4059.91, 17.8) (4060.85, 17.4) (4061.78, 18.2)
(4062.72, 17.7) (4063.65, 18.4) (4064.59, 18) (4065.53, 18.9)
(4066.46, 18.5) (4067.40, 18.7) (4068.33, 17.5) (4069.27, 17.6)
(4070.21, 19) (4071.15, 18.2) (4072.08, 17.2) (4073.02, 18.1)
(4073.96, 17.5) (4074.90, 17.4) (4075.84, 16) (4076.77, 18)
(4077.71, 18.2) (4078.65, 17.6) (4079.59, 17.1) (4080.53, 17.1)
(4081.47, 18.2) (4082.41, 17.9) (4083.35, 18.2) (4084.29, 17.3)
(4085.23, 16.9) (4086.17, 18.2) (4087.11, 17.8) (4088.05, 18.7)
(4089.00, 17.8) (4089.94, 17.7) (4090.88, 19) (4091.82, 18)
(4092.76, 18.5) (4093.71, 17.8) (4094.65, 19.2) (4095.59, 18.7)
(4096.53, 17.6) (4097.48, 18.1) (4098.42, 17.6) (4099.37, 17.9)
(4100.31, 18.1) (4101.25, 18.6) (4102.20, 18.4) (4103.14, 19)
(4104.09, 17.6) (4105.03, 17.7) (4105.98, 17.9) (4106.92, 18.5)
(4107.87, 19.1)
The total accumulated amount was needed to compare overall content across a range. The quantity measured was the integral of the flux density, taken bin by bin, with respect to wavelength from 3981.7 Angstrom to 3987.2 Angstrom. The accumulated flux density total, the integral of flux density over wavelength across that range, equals 102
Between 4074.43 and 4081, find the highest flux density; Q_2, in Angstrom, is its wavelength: 4077.71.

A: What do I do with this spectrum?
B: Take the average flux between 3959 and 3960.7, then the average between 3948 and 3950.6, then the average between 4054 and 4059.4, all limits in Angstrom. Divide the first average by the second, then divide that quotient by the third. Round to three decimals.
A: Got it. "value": 0.068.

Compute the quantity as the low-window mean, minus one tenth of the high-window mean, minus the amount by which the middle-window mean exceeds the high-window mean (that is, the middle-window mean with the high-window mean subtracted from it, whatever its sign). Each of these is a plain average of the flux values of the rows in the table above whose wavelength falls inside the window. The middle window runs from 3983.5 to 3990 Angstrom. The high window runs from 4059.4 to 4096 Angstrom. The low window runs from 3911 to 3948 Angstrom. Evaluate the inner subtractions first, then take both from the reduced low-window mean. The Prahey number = 17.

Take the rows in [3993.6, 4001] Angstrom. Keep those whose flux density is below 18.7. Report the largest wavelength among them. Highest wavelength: 4000.52 Angstrom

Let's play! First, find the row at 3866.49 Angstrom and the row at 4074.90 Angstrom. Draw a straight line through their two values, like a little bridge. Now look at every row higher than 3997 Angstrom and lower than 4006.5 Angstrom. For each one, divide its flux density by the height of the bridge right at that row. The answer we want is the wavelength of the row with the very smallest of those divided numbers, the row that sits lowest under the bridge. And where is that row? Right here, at 4000.52 Angstrom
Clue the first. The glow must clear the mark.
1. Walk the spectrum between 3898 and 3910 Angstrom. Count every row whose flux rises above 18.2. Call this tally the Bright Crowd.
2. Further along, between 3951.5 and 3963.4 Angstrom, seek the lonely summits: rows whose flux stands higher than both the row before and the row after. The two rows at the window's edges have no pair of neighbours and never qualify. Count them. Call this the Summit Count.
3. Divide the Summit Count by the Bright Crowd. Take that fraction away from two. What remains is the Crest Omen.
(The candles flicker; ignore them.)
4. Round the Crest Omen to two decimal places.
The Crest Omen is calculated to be 1.77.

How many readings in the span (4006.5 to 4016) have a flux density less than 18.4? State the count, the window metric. 6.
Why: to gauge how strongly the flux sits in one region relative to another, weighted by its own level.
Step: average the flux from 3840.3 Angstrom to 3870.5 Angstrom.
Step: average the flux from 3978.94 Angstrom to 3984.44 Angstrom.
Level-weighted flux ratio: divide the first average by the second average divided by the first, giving 24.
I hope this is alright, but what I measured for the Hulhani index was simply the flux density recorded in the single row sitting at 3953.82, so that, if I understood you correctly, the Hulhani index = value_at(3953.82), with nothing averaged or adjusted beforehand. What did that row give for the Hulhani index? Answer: 16.6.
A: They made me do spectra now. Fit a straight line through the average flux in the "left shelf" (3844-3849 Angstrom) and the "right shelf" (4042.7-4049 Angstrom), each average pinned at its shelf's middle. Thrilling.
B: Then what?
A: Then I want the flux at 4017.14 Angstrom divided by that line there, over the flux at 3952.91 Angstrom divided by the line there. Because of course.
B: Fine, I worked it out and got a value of 1.09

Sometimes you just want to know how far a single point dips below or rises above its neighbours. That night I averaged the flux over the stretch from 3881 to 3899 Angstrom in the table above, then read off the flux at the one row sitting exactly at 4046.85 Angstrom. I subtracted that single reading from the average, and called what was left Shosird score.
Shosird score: 3.2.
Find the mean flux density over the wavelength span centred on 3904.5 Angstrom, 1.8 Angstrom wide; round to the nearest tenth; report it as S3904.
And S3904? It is 20.4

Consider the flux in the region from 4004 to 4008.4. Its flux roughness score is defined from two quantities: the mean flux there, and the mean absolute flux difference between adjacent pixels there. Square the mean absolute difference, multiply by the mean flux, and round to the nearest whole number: 6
